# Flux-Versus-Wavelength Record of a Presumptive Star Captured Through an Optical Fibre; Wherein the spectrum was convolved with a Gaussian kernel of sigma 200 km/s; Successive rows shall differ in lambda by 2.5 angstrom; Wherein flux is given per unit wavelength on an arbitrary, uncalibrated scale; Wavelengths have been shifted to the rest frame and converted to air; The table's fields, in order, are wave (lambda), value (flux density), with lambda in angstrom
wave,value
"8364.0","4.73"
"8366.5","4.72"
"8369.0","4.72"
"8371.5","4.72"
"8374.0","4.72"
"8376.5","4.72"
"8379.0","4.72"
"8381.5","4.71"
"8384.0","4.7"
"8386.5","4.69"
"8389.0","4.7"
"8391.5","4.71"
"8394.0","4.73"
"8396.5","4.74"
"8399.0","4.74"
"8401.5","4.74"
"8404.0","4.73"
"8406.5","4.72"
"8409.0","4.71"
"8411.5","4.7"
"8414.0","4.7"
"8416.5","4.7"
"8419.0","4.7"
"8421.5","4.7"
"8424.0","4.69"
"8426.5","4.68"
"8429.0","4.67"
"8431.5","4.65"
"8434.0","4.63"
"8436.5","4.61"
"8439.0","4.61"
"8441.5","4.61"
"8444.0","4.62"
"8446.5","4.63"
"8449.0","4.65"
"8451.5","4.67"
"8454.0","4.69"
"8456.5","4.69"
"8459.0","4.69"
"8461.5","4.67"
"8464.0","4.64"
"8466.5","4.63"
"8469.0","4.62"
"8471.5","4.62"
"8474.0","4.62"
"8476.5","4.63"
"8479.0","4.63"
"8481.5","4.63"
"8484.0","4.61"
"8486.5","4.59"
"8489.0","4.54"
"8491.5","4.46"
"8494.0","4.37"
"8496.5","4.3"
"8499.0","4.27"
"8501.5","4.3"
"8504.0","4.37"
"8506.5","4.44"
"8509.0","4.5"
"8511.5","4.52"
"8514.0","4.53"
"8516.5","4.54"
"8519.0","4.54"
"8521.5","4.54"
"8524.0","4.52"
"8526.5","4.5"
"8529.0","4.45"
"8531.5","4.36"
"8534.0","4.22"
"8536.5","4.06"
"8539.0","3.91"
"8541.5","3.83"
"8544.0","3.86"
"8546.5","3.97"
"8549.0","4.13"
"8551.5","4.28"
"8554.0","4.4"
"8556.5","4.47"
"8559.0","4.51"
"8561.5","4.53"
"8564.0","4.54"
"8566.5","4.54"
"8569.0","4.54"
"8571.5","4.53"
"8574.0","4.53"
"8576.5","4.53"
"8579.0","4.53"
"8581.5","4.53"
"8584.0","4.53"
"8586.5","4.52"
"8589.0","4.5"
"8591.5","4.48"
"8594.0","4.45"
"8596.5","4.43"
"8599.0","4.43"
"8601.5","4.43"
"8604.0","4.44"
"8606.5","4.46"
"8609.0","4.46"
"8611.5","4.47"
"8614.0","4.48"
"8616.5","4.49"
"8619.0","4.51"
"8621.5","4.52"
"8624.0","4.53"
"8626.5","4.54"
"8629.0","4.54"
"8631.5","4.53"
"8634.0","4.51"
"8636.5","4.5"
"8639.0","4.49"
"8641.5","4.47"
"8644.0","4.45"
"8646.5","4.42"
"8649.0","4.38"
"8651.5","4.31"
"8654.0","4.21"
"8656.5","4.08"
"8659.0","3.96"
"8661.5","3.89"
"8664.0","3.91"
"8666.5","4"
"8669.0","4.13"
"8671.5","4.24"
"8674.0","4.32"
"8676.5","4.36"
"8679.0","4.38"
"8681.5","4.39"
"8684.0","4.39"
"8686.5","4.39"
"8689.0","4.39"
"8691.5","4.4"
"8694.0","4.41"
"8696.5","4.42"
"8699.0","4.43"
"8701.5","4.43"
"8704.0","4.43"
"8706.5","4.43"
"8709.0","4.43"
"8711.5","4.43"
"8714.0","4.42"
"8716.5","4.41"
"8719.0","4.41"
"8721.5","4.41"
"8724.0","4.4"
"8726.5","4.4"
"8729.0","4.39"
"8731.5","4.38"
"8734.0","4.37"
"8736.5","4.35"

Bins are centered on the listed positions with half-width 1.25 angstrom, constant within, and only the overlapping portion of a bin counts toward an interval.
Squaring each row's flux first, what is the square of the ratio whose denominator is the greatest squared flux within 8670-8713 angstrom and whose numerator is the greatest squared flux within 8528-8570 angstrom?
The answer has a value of 1.10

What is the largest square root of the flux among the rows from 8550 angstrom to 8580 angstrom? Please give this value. 2.13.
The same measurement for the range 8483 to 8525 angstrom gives 2.15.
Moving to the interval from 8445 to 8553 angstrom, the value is 2.17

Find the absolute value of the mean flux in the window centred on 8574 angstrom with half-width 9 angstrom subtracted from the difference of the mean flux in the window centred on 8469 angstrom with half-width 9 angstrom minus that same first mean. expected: 4.43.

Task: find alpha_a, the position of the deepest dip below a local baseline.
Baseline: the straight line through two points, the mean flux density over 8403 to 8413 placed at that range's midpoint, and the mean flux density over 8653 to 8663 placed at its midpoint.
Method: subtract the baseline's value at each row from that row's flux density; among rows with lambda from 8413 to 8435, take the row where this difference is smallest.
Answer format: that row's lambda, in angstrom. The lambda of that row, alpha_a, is 8434.0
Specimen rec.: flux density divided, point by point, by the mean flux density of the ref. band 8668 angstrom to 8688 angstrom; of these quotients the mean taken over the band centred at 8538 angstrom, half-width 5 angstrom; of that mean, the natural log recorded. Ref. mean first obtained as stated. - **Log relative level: -0.08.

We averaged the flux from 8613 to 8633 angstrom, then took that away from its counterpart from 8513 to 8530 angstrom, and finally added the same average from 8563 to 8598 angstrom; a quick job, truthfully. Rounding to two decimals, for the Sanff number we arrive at 4.51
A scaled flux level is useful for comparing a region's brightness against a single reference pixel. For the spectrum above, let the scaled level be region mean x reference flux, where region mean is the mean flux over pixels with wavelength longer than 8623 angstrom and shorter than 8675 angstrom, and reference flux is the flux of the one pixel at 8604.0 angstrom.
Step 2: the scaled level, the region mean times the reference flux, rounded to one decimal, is 19.1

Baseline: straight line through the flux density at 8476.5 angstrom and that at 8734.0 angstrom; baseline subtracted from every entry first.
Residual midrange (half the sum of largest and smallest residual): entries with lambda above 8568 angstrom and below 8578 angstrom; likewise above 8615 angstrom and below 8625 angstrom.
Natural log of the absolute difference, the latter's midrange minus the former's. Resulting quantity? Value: -3.7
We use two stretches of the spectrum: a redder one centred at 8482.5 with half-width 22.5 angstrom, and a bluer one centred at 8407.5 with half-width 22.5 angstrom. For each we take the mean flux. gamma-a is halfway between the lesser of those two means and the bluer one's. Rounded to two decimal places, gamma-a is 4.62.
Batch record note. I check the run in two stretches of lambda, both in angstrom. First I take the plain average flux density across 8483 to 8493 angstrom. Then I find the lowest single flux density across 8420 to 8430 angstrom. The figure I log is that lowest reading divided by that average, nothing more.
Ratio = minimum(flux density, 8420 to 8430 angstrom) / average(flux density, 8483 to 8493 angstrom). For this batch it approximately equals 1.03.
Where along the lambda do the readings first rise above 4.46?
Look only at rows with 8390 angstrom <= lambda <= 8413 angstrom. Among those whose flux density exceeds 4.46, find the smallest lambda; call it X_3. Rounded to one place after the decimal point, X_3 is 8391.5 angstrom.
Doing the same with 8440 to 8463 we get 8441.5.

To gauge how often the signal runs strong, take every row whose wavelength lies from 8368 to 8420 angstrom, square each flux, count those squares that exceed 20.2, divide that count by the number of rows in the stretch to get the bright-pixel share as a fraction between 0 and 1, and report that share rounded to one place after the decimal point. 1.0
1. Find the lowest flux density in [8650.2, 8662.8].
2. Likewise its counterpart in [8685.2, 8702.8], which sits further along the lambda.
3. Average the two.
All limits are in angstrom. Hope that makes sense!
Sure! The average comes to 4.1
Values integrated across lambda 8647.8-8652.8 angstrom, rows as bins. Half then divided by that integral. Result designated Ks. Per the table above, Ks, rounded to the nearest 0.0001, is 0.0230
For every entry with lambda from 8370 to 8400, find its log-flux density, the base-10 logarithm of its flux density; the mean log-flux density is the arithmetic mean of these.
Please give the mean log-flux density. 0.67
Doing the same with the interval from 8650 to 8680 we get 0.62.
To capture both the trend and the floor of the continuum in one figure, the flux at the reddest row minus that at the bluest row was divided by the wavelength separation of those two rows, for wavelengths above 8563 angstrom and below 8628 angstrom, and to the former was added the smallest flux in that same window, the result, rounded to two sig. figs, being 4.4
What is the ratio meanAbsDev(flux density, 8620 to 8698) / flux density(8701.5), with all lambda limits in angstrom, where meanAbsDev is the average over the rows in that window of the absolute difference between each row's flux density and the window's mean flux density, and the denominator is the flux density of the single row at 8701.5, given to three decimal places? 0.034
